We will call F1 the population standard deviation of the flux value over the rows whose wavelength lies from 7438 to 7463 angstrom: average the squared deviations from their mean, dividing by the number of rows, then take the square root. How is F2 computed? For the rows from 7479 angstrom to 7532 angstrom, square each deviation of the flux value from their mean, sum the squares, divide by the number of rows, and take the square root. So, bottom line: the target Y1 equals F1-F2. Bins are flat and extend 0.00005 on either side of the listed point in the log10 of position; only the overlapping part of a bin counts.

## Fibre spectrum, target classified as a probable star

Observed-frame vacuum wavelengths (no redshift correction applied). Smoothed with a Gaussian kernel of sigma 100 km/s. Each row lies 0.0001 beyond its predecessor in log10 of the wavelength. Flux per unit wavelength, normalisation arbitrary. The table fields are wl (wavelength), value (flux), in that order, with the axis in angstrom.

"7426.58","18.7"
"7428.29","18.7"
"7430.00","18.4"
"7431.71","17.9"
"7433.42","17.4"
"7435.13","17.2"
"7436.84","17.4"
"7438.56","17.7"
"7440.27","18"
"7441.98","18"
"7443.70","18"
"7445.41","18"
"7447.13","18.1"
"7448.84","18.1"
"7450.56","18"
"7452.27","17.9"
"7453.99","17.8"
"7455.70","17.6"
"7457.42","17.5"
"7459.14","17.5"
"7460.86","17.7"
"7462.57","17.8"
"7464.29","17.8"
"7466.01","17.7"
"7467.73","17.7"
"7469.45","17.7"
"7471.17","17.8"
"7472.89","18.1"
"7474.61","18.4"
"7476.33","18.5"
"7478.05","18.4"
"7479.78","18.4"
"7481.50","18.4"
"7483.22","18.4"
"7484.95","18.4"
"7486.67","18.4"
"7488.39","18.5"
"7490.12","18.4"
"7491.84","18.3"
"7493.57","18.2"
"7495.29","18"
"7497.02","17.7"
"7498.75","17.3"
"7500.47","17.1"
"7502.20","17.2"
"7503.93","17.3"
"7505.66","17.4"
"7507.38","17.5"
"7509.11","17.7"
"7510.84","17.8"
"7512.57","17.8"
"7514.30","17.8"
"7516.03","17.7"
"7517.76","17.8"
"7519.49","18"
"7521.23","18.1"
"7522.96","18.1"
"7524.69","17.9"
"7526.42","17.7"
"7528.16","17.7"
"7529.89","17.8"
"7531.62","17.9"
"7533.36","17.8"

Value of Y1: -0.19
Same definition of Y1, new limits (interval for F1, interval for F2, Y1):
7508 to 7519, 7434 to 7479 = -0.26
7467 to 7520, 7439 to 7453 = 0.36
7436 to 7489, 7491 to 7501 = -0.12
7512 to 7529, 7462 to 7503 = -0.27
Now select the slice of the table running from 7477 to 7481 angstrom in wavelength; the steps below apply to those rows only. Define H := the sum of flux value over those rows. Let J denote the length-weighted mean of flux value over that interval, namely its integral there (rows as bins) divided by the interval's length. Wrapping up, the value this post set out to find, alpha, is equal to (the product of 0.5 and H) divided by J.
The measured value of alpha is 1.0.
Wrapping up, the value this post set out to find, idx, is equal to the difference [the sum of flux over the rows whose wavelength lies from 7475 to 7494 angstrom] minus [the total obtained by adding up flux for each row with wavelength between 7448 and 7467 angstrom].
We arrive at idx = 6.9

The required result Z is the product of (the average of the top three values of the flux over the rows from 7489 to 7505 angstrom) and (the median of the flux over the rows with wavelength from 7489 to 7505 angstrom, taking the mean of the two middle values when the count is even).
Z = 324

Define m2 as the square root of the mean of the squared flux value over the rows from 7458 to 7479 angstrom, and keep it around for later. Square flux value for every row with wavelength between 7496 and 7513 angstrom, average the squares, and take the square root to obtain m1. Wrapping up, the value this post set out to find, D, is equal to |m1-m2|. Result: 0.45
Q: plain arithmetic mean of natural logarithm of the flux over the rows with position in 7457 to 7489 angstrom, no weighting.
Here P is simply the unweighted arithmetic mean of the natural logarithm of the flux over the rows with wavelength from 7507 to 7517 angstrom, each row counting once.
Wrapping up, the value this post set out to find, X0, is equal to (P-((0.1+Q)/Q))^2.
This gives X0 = 3.385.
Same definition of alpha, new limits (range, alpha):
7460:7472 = 3.5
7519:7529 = 3.0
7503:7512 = 2.5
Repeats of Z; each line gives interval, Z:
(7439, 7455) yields 325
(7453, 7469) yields 315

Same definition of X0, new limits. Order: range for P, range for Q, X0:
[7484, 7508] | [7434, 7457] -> 3.408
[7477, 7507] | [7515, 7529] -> 3.440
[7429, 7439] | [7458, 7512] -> 3.374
